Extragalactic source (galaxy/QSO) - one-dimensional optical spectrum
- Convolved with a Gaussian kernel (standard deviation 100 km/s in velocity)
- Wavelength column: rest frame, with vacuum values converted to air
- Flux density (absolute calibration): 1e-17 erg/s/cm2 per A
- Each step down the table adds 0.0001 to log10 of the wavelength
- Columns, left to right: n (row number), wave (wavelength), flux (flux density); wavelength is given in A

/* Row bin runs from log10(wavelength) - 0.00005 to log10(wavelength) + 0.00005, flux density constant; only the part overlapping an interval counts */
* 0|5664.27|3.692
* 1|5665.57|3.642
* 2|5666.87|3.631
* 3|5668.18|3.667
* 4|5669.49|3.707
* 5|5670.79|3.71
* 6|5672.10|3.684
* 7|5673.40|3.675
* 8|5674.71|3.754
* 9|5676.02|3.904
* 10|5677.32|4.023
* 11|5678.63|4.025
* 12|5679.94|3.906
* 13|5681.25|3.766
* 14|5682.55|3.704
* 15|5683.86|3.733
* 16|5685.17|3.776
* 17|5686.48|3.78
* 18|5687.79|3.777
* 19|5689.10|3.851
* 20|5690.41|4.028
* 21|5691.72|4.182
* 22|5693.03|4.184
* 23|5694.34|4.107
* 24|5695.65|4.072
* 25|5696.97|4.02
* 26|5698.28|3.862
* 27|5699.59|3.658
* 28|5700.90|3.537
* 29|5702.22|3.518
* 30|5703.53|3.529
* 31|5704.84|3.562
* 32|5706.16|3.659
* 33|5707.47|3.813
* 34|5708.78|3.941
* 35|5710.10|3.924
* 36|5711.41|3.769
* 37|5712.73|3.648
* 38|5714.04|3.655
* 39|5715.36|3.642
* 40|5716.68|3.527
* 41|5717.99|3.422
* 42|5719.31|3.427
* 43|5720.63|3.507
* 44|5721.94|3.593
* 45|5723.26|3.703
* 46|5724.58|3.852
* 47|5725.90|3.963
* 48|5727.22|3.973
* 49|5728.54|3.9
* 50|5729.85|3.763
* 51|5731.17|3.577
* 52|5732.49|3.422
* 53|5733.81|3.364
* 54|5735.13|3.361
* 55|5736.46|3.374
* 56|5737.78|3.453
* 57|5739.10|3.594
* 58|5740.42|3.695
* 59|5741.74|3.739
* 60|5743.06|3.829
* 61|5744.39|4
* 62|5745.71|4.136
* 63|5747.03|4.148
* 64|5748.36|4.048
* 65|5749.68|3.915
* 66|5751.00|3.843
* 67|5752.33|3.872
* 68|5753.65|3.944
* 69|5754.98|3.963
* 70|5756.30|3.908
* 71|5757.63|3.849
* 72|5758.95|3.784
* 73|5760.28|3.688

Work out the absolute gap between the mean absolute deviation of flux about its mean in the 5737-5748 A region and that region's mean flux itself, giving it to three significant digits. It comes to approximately 3.62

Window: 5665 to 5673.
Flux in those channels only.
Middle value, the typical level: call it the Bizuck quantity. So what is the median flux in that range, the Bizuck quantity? 3.68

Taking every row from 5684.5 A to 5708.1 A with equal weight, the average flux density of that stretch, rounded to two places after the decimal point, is 3.83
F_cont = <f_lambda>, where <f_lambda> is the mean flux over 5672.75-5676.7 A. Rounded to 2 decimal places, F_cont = 3.78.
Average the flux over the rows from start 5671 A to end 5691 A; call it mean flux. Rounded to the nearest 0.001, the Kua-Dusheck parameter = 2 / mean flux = 0.523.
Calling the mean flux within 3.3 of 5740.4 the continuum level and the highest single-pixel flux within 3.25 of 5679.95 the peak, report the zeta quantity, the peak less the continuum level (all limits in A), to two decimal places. 0.36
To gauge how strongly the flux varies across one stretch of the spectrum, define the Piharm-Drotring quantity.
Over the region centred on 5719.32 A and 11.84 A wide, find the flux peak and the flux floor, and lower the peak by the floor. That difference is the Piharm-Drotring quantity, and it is 0.43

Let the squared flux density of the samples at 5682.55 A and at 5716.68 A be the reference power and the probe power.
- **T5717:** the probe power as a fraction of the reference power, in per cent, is 91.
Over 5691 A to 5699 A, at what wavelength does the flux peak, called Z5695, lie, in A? 5693.03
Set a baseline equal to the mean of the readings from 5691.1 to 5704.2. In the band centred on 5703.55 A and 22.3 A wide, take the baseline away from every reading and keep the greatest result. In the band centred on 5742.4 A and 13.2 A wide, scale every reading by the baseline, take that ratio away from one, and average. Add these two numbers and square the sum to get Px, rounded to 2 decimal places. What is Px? 0.11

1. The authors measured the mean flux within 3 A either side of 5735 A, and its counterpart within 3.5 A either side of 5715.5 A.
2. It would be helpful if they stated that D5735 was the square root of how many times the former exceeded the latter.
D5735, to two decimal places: 0.97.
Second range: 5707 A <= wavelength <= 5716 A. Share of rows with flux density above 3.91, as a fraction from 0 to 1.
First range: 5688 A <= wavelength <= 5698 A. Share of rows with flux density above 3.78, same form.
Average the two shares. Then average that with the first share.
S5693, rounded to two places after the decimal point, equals 0.82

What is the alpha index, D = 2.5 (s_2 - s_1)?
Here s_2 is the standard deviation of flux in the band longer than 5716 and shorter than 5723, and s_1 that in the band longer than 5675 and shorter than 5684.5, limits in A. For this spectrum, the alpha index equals -0.15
